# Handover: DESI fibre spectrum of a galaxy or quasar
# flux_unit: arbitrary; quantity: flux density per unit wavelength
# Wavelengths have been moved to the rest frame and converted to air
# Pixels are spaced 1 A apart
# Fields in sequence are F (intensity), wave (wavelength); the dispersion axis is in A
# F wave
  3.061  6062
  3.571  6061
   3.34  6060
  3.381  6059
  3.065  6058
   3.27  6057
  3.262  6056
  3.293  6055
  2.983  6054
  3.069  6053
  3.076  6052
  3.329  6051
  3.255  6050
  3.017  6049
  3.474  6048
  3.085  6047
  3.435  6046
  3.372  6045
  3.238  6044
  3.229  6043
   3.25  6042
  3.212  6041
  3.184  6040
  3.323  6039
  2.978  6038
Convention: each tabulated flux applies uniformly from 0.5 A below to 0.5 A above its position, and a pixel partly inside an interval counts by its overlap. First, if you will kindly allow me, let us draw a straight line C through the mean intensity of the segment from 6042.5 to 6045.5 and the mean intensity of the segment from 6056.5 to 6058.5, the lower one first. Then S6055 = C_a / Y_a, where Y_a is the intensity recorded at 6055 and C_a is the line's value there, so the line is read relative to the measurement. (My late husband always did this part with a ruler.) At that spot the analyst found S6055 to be 0.97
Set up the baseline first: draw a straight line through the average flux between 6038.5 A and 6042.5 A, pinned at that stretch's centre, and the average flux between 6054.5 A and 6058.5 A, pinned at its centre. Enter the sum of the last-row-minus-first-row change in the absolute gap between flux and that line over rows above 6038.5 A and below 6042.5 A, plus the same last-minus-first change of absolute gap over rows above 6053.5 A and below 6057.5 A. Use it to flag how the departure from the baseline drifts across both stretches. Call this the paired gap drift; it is -0.26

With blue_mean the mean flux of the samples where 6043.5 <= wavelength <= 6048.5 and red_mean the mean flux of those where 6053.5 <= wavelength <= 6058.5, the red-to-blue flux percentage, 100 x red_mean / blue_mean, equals 96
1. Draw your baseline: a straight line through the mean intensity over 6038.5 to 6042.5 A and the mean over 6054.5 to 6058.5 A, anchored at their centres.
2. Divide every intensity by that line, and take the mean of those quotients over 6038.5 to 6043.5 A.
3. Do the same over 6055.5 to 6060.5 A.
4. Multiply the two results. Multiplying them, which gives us 1.01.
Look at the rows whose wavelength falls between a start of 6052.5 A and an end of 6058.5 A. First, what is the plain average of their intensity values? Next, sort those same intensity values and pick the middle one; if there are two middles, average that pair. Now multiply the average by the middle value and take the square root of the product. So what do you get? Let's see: 3.16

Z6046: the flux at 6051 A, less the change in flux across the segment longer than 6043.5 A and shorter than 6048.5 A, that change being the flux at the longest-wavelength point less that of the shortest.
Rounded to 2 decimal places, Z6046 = 3.09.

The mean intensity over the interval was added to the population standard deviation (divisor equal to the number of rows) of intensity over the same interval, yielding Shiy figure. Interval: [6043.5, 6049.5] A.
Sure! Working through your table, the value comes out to 3.44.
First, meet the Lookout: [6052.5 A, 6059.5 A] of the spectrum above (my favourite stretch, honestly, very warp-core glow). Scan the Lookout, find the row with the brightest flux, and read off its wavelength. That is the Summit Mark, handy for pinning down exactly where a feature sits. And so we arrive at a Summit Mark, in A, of 6059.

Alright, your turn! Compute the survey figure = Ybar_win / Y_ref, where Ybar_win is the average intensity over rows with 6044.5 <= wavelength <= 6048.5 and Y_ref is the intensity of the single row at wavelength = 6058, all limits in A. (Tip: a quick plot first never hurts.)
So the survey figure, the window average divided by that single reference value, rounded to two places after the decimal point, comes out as 1.09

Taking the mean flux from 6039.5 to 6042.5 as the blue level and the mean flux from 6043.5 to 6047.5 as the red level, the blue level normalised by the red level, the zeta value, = 0.98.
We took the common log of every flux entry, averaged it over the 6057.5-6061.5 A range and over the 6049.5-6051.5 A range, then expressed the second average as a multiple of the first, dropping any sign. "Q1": 0.99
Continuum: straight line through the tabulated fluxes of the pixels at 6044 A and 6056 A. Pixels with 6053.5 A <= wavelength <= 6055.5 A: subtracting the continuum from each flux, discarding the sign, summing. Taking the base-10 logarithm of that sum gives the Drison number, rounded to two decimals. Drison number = -0.51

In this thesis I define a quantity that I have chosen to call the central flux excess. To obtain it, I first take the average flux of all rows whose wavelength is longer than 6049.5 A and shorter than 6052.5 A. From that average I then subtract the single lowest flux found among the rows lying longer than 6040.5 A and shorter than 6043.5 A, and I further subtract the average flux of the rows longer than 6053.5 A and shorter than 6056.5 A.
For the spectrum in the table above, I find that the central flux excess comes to -3.17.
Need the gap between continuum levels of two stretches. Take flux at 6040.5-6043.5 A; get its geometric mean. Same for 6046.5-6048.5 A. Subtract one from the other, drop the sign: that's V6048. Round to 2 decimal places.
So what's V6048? 0.04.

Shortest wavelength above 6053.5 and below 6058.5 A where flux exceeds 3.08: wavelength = 6055 A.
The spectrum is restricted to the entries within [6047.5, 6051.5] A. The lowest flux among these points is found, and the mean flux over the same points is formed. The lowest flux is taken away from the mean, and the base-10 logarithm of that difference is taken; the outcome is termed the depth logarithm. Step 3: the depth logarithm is -0.60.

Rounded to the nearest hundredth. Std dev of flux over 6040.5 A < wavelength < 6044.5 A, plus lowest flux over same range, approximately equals 3.23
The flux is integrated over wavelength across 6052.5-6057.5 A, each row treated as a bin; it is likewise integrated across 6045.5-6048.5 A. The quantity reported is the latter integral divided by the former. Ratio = 0.6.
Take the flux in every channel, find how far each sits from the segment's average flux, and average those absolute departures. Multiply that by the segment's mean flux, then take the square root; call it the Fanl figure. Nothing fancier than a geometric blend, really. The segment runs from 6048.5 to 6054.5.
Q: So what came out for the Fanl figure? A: 0.60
